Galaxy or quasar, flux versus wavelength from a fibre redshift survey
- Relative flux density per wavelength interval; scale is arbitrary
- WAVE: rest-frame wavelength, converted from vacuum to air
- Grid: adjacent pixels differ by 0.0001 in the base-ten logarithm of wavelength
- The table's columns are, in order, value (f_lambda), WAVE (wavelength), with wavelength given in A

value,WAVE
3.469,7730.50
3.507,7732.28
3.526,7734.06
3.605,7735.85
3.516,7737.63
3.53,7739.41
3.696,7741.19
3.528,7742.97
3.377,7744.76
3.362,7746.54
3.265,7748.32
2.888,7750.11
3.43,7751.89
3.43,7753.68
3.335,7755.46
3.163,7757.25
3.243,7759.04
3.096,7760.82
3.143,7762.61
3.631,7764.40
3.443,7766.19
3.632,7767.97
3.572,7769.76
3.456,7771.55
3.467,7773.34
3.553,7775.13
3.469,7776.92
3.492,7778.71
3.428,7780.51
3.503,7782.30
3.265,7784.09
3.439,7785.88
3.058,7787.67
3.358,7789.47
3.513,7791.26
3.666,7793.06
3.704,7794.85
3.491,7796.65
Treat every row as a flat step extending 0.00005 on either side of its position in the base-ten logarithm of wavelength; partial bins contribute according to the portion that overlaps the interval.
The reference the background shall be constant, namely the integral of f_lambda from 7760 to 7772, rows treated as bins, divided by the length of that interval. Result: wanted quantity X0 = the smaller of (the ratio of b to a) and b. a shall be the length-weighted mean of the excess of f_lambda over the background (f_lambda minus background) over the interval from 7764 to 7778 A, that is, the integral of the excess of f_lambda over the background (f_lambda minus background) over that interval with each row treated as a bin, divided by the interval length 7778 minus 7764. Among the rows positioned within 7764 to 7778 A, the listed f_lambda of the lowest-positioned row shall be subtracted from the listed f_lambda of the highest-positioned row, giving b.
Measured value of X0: -1.6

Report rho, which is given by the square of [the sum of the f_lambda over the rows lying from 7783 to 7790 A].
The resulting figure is 172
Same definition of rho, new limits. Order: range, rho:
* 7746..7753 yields 168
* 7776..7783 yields 193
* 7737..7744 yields 204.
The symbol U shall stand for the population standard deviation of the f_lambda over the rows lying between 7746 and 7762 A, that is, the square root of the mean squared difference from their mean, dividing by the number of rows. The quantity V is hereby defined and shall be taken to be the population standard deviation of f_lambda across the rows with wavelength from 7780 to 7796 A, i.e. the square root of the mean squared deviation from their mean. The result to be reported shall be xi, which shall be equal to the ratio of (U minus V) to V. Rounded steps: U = 0.17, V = 0.187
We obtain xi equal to -0.1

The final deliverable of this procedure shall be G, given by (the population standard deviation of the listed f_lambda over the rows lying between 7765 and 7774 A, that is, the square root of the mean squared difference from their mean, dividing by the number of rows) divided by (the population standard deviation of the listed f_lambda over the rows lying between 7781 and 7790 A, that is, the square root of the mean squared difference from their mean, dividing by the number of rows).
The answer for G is 0.5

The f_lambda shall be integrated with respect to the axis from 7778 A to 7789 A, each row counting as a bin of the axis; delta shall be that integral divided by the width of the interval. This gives 3.36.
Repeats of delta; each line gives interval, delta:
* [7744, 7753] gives 3.27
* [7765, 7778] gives 3.52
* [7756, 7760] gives 3.21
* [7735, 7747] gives 3.52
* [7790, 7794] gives 3.57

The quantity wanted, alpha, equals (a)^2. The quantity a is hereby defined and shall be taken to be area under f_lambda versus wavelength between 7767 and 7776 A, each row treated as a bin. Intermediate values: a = 32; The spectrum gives 1014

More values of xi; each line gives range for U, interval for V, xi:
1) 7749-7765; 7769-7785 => 1.5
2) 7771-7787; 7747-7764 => -0.5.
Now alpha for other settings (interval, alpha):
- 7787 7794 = 570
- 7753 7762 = 854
